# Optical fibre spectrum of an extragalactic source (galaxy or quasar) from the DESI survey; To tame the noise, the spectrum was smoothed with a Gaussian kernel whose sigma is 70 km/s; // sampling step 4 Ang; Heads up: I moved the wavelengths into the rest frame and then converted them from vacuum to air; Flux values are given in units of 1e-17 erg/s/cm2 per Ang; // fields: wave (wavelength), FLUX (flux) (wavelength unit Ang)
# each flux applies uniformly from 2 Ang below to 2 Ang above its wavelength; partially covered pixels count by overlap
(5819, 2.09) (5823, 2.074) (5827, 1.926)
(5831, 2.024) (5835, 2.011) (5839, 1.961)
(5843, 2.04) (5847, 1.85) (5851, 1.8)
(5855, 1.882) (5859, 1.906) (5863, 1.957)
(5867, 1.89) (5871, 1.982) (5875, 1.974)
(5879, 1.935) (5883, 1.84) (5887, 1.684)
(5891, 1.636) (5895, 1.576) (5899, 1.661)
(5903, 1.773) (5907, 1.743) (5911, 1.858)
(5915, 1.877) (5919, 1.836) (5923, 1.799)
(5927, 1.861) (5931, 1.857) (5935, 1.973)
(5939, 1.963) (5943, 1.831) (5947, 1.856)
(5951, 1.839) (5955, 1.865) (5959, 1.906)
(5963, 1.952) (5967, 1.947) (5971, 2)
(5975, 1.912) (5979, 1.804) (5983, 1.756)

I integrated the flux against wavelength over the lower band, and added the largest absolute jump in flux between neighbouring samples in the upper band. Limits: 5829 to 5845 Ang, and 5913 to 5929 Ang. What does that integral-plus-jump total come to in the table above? 32.2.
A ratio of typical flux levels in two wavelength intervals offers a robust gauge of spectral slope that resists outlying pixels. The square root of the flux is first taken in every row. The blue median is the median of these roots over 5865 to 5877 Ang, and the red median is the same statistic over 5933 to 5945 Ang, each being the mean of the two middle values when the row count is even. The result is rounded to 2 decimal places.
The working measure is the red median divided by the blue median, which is 1.00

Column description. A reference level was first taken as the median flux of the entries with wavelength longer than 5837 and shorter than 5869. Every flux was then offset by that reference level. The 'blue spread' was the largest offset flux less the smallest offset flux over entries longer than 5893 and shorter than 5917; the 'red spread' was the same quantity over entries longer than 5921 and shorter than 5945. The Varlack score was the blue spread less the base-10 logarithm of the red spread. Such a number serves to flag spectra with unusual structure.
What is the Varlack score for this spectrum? 1.06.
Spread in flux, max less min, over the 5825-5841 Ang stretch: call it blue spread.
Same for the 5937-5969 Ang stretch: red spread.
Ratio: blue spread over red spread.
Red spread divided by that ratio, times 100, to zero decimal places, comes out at 18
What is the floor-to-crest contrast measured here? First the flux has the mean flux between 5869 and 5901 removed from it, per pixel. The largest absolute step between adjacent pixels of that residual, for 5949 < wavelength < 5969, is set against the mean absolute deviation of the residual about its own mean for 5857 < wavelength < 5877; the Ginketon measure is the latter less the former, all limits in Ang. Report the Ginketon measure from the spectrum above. -0.01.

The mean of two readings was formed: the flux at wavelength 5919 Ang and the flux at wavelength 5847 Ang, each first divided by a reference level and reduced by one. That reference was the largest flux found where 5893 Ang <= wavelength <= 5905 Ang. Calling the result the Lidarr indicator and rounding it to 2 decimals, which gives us 0.04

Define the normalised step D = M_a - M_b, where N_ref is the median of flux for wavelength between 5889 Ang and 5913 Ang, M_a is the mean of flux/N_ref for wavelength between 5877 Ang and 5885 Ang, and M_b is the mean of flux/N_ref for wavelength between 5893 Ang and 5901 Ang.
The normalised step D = 0.16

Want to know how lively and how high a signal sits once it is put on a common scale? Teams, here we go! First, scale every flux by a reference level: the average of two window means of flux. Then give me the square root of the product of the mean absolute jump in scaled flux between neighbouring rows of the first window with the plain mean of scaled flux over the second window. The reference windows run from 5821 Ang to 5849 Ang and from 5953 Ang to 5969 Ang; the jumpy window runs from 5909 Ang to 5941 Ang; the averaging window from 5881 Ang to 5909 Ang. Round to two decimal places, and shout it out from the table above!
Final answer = 0.14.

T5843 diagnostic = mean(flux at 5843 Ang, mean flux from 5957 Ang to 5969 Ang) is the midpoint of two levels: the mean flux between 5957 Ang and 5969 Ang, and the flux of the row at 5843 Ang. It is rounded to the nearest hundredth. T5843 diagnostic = 1.99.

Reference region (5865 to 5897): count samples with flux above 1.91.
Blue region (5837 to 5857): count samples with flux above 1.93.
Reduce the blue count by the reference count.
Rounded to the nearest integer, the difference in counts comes -1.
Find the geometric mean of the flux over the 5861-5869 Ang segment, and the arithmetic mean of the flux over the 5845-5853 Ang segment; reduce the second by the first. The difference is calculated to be -0.10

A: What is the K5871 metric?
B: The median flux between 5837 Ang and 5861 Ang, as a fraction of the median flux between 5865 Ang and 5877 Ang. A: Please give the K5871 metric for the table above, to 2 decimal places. 0.96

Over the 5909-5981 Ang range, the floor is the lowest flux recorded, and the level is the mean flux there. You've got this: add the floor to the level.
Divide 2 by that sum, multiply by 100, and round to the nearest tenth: 54.3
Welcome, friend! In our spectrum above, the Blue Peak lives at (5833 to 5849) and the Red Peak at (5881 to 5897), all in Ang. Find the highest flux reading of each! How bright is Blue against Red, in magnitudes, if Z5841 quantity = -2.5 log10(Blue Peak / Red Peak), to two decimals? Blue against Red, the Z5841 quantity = -0.11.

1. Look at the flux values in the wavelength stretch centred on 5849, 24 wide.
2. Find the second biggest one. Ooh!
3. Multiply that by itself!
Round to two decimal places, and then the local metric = 3.85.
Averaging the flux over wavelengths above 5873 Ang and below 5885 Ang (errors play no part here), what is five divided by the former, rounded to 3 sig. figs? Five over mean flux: 2.61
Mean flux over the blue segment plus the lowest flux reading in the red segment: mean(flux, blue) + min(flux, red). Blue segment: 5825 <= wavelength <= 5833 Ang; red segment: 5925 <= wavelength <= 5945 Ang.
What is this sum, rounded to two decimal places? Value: 3.81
